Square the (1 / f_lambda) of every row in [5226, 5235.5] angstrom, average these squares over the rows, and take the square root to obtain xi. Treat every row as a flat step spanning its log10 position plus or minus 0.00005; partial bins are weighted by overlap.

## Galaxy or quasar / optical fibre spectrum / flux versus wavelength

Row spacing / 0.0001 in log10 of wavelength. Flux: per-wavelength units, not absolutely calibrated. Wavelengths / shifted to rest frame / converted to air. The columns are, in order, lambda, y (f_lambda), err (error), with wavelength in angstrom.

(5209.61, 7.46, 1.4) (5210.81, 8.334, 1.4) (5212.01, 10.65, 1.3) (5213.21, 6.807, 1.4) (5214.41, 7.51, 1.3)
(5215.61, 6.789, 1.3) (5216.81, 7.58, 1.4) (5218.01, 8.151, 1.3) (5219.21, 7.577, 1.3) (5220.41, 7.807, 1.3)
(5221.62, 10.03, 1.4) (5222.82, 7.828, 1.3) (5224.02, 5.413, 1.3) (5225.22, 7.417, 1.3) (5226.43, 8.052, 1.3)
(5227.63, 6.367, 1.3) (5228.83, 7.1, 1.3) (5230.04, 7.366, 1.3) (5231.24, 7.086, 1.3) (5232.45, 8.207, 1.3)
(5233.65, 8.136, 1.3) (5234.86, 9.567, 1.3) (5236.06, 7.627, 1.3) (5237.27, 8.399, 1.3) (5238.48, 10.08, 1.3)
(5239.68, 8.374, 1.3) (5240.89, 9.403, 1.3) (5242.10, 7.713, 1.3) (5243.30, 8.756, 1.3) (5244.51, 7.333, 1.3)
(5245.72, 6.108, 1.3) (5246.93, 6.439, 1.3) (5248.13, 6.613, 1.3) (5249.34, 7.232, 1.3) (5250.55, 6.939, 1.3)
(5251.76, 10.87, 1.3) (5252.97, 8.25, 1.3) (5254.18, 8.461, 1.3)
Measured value 0.132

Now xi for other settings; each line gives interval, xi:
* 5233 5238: 0.120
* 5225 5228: 0.139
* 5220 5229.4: 0.139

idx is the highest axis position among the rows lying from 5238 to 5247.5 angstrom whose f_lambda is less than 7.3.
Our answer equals 5246.93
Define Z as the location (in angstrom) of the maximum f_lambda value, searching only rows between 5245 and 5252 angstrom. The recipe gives 5251.76 angstrom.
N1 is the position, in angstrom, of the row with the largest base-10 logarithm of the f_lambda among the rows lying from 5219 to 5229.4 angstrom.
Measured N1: 5221.62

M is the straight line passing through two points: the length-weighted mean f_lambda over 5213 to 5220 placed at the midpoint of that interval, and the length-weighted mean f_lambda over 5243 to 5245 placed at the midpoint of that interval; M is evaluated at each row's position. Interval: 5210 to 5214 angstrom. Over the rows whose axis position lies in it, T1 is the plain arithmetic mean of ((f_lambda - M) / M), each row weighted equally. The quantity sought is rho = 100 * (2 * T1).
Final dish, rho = 33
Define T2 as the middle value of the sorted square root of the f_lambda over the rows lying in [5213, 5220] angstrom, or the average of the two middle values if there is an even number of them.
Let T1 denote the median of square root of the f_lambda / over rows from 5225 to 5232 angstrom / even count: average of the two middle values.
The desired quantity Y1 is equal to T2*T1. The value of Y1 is 7.4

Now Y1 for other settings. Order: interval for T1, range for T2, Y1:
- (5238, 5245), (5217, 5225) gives 8.2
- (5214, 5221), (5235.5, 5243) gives 8.0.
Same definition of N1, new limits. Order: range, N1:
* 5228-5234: 5232.45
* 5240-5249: 5240.89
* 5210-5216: 5212.01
